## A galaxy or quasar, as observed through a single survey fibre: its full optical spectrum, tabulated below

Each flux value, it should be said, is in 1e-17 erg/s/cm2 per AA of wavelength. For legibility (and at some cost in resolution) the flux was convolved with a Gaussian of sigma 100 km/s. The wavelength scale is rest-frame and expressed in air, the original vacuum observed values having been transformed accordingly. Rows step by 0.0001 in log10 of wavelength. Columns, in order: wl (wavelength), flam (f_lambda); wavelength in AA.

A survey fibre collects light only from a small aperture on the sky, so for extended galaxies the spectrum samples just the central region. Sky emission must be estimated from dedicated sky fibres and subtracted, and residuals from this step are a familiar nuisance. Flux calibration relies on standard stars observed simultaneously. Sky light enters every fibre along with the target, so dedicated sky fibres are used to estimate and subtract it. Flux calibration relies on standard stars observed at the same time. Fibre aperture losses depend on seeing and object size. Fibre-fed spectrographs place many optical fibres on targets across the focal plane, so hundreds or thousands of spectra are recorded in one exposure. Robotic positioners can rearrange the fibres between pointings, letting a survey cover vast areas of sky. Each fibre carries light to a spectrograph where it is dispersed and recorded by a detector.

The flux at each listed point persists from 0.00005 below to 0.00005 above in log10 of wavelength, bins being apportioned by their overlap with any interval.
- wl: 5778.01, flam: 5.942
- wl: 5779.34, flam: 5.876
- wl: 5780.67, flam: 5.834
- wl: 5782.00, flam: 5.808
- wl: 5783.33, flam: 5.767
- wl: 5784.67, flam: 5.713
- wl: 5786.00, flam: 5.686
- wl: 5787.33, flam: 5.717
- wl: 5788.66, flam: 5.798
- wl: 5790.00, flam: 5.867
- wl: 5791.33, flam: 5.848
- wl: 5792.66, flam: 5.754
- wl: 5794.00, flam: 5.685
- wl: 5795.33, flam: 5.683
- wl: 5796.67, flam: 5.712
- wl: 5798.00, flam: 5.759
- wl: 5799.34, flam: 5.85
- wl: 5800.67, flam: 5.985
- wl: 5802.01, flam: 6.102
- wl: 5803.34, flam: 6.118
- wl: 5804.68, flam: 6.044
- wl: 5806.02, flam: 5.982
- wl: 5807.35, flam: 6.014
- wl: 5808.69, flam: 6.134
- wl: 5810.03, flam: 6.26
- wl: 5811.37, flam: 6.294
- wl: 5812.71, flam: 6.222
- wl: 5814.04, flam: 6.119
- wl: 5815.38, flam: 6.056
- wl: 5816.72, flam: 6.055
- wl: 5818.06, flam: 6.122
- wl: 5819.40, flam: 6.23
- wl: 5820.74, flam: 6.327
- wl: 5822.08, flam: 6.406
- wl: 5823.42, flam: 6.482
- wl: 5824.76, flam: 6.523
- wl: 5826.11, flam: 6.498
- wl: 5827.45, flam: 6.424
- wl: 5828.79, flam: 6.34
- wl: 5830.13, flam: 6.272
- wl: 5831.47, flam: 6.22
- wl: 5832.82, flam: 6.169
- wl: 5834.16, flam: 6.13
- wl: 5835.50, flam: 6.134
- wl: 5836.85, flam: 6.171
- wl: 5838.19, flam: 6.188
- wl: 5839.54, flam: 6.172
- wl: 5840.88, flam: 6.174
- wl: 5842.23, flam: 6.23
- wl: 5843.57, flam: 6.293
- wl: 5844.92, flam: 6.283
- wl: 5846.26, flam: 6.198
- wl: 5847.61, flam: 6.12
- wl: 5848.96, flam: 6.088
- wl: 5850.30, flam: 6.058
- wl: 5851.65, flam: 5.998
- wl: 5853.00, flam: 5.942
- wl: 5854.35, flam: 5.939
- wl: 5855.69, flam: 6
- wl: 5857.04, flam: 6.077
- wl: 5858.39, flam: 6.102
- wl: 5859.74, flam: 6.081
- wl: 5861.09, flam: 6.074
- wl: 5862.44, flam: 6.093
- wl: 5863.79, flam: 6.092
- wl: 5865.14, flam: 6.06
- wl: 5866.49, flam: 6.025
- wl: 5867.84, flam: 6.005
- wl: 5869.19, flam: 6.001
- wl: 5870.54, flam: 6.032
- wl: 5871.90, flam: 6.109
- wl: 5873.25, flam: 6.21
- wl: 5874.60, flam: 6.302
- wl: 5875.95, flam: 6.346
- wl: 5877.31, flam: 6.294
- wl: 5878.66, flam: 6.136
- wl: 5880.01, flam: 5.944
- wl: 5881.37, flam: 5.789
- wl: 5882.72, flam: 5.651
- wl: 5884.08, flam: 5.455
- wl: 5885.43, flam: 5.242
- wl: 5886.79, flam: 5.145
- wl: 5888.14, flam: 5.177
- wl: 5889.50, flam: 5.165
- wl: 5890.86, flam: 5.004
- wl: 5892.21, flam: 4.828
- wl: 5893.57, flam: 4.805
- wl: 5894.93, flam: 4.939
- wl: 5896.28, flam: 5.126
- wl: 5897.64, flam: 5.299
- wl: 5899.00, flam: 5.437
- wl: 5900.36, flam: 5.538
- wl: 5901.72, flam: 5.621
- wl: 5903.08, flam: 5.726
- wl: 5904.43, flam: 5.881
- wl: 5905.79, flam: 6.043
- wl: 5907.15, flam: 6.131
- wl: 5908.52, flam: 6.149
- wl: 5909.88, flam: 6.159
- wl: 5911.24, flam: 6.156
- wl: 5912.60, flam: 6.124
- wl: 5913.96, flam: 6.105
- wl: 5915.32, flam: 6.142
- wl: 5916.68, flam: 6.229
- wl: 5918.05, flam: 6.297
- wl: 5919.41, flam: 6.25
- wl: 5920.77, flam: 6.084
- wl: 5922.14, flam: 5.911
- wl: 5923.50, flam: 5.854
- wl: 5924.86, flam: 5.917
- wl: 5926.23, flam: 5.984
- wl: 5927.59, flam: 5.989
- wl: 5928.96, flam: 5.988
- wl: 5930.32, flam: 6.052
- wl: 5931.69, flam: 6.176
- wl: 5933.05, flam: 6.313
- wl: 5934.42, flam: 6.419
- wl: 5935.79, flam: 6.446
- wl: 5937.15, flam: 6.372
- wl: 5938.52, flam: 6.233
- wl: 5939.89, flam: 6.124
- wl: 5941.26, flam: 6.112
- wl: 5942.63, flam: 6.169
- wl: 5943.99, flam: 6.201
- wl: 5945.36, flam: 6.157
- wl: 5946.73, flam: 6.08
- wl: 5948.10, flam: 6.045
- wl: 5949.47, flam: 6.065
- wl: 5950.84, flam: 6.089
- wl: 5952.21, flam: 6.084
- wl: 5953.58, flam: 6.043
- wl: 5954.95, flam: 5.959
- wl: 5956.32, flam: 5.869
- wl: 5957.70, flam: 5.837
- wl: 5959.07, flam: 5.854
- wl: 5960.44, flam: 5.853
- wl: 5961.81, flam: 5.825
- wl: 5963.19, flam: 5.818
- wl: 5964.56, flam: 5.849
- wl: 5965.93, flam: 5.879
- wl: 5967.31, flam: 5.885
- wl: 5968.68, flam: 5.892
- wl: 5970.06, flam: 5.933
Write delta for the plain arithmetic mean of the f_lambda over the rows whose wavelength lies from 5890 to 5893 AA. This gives 4.92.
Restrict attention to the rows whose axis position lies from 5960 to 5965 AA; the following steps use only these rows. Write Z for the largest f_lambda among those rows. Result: 5.853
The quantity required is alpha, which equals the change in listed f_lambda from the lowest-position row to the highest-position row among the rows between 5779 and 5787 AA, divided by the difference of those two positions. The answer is -0.03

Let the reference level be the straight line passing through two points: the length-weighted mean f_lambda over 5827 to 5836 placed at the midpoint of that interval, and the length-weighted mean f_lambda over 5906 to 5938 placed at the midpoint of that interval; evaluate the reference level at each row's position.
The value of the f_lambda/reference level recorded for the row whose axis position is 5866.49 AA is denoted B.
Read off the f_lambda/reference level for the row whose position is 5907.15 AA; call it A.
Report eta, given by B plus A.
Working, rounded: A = 1.00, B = 0.97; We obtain 1.967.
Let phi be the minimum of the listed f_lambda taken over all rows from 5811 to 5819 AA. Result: 6.055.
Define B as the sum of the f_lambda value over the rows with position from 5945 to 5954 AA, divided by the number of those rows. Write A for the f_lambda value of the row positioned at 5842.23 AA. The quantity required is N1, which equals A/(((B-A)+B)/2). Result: 2.10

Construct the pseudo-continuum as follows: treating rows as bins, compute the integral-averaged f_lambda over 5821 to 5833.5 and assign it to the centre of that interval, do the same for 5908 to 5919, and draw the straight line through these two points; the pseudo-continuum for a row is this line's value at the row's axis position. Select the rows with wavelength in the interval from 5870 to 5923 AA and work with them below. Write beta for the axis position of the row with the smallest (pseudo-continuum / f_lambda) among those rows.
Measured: 5918.05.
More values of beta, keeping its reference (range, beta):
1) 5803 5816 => 5811.37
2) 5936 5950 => 5937.15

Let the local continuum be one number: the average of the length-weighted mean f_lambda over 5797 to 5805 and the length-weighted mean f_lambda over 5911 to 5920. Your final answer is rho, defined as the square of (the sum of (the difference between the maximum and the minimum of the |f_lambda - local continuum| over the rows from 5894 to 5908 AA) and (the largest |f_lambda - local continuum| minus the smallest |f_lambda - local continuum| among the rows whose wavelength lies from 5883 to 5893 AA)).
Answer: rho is 3.0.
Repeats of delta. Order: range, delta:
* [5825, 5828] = 6.46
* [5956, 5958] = 5.85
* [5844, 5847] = 6.24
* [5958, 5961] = 5.85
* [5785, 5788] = 5.70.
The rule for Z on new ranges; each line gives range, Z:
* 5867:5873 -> 6.109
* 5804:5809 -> 6.134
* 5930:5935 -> 6.419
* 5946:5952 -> 6.089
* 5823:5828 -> 6.523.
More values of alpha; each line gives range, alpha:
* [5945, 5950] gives -0.02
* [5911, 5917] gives 0.01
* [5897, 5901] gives 0.09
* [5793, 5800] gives 0.03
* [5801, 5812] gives 0.02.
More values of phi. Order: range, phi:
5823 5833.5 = 6.169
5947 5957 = 5.869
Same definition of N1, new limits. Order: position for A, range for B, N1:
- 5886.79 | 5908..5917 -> 1.44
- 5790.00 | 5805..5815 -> 1.83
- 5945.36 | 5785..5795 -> 2.29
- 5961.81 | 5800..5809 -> 1.85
